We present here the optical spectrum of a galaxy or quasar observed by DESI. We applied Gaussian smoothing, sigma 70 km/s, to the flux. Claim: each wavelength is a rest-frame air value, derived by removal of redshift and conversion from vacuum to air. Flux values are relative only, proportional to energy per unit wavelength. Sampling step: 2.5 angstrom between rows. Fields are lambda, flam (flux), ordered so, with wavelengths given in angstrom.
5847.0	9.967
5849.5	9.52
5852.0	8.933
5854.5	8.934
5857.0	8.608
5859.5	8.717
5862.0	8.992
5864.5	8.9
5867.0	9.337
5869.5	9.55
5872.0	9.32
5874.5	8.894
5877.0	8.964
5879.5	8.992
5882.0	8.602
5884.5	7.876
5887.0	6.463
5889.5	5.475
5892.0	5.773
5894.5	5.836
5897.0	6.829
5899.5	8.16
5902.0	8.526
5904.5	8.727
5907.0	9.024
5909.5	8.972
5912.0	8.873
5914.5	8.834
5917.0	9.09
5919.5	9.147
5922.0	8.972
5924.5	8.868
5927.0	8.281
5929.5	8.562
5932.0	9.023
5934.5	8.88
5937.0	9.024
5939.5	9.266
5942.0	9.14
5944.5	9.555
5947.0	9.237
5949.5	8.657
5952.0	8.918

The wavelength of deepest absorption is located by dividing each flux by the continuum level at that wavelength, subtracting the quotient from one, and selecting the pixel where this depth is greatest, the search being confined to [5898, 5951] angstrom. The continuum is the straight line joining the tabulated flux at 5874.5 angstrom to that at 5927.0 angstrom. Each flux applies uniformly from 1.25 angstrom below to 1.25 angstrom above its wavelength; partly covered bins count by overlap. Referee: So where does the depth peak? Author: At 5899.5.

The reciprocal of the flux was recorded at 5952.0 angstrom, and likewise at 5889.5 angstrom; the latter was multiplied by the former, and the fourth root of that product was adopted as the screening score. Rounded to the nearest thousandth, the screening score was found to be 0.378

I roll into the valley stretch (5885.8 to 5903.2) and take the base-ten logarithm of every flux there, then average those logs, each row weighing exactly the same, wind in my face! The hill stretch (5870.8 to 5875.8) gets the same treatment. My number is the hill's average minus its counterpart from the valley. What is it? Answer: 0.14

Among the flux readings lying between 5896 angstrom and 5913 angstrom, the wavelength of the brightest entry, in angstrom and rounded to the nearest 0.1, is 5907.0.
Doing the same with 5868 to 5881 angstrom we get 5869.5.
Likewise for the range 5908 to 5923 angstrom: 5919.5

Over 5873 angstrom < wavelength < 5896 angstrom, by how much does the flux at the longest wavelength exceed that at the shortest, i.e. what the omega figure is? -3.1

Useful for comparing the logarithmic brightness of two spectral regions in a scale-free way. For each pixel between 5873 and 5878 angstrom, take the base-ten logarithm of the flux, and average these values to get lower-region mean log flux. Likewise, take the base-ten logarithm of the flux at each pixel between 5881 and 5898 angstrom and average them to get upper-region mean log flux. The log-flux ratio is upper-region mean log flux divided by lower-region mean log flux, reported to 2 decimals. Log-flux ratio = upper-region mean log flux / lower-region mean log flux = 0.86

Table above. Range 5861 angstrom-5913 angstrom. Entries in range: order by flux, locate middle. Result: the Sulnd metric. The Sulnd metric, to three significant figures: 8.87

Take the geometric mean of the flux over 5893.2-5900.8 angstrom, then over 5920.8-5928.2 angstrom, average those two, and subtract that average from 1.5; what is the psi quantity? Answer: -6.29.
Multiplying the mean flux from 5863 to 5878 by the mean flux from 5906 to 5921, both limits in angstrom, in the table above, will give 82.4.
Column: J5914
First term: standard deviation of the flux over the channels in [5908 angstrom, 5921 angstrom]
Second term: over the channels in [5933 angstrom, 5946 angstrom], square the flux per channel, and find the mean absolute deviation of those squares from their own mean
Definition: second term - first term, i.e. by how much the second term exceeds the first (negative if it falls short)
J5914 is 3.4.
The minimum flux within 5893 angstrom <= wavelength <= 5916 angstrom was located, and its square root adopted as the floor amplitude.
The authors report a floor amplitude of 2.4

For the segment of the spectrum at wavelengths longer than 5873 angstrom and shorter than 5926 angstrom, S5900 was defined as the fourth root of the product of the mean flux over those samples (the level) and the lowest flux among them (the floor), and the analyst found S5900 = 2.58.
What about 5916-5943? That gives 2.93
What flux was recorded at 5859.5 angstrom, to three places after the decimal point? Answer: 8.717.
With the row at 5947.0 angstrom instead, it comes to 9.237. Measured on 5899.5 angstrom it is 8.160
